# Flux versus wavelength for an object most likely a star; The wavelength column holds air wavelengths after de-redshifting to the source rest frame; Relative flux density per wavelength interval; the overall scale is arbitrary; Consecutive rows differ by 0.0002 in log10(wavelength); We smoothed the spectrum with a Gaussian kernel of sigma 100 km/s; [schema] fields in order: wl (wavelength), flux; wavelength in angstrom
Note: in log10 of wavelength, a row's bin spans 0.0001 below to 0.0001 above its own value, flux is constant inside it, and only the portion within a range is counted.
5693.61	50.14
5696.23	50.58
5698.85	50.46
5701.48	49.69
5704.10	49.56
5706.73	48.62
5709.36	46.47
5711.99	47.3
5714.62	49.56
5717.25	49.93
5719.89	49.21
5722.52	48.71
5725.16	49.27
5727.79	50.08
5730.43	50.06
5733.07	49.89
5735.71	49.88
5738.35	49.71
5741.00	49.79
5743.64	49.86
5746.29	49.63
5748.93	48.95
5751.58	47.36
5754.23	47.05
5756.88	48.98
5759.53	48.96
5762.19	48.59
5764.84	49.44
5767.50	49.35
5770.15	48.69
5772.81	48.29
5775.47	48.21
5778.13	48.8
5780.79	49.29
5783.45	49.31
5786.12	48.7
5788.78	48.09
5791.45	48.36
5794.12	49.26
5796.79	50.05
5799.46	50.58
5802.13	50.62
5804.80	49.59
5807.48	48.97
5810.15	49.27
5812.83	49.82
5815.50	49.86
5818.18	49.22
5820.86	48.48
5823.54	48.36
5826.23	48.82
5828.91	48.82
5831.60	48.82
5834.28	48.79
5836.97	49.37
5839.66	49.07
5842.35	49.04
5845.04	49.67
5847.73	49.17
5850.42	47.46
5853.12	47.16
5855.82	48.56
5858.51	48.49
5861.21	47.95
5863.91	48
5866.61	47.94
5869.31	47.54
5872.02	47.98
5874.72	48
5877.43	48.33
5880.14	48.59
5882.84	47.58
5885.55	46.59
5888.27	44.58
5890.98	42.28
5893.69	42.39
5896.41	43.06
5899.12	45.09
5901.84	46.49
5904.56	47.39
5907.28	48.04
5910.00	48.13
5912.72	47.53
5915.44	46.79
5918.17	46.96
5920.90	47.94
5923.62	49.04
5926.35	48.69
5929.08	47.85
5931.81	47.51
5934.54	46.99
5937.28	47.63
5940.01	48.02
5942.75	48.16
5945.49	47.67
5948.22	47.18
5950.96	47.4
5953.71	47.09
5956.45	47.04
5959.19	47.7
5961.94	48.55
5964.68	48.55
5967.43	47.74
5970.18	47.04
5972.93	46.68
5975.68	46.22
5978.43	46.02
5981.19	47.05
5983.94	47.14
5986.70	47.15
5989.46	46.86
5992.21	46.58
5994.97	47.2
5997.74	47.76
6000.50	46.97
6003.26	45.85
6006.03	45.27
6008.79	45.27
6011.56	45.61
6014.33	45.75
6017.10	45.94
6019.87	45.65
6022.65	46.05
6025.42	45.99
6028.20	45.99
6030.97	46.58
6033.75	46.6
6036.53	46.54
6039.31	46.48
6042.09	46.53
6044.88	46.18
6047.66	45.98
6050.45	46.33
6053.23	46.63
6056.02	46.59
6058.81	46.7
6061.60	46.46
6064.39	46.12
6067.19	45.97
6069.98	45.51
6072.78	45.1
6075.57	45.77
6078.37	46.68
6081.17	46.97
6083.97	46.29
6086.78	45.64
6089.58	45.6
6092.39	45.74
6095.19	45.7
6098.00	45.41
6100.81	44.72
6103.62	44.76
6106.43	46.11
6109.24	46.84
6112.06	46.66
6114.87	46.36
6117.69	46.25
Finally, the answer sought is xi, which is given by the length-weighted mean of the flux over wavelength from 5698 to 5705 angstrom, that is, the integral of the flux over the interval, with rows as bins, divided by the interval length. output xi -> 49.9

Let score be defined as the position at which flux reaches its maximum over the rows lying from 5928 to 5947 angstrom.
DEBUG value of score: 5942.75 angstrom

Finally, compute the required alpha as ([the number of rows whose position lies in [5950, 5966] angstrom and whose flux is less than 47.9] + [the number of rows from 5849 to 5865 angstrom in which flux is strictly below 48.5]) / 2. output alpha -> 4.5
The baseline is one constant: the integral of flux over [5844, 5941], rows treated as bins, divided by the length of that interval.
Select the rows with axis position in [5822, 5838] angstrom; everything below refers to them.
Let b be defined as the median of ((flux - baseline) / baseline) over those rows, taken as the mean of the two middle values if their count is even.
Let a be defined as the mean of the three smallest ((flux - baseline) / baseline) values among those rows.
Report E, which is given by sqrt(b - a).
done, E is 0.06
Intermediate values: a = 0.03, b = 0.033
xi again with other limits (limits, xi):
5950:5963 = 47.5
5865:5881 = 48.0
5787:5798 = 48.9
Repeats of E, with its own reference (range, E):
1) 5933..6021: 0.19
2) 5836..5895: 0.32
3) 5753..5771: 0.13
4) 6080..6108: 0.12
